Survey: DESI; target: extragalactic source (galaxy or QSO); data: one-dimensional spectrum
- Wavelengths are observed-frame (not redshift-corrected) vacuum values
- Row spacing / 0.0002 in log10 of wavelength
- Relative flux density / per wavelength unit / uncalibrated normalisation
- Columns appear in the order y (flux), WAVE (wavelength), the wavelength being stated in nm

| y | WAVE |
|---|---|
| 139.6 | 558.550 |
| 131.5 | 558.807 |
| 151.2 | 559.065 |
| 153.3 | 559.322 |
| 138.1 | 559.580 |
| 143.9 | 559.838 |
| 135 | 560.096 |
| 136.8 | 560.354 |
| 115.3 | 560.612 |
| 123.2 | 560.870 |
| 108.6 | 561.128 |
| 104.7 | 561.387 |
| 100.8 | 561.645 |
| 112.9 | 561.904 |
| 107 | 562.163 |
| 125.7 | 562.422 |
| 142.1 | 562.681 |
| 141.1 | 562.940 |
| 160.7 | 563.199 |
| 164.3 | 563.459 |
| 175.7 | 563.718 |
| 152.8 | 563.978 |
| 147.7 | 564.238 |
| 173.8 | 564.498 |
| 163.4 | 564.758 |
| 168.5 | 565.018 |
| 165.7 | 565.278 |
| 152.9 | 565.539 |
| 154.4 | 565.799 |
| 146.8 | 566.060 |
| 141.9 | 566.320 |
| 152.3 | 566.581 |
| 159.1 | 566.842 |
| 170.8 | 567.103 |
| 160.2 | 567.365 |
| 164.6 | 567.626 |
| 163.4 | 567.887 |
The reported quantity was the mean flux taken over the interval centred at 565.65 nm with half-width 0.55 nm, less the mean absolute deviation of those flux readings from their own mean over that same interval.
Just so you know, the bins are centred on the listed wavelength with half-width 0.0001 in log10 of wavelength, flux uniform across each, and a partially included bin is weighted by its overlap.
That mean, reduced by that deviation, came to 150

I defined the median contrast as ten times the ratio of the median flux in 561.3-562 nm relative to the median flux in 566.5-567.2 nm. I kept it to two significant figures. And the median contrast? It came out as 6.6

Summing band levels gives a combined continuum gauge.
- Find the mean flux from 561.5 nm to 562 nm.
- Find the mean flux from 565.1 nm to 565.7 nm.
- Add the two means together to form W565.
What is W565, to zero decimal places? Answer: 266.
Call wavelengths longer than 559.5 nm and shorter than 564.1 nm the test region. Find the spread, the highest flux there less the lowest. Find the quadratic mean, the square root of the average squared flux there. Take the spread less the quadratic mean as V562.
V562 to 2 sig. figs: -60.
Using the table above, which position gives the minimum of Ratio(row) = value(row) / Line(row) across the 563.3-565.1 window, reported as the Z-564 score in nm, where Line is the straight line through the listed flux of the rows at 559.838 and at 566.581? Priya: 564.238 nm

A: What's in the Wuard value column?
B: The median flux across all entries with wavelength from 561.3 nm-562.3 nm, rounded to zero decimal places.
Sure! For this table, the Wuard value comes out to 106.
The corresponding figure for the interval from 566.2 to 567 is 152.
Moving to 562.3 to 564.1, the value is 153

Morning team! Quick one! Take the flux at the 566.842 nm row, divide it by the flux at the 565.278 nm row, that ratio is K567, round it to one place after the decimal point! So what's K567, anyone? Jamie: 1.0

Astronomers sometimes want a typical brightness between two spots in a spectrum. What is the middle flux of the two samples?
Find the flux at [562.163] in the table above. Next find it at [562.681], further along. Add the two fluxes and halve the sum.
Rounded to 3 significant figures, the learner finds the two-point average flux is 125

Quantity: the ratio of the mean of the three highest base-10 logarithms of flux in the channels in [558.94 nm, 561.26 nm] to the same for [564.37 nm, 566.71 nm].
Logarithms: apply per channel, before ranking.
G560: 0.976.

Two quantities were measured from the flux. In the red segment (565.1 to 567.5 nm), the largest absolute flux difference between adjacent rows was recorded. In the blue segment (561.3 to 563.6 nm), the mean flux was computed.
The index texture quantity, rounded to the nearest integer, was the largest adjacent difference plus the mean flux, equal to 142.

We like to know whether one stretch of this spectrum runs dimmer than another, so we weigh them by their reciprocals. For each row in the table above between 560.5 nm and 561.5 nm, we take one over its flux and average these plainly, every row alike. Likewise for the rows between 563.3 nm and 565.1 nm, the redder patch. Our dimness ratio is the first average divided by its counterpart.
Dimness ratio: 1.45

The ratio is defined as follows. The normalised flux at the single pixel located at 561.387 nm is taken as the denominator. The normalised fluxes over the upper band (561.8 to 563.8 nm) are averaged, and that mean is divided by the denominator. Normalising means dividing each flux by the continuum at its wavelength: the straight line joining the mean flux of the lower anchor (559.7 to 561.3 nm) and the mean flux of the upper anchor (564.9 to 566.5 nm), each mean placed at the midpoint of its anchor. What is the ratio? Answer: 1.27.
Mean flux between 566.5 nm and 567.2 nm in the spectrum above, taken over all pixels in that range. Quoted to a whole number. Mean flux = 161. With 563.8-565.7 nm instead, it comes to 161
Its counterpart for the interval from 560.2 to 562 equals 115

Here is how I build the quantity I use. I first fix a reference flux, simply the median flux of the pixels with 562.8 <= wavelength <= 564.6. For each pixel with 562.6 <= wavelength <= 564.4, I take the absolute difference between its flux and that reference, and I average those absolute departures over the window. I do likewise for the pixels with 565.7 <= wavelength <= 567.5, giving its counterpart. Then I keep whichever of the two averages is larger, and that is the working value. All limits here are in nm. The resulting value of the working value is 11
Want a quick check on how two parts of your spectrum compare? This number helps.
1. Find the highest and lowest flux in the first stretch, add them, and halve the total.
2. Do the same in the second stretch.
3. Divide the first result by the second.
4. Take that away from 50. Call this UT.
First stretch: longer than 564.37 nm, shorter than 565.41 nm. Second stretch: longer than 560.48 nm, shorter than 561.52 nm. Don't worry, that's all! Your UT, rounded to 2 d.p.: 48.52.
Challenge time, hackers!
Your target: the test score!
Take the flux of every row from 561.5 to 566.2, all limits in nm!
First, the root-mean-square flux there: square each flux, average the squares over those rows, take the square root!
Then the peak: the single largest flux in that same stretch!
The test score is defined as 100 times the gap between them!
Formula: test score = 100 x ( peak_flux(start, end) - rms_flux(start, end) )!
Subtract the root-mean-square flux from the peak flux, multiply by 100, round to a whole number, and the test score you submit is 2651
